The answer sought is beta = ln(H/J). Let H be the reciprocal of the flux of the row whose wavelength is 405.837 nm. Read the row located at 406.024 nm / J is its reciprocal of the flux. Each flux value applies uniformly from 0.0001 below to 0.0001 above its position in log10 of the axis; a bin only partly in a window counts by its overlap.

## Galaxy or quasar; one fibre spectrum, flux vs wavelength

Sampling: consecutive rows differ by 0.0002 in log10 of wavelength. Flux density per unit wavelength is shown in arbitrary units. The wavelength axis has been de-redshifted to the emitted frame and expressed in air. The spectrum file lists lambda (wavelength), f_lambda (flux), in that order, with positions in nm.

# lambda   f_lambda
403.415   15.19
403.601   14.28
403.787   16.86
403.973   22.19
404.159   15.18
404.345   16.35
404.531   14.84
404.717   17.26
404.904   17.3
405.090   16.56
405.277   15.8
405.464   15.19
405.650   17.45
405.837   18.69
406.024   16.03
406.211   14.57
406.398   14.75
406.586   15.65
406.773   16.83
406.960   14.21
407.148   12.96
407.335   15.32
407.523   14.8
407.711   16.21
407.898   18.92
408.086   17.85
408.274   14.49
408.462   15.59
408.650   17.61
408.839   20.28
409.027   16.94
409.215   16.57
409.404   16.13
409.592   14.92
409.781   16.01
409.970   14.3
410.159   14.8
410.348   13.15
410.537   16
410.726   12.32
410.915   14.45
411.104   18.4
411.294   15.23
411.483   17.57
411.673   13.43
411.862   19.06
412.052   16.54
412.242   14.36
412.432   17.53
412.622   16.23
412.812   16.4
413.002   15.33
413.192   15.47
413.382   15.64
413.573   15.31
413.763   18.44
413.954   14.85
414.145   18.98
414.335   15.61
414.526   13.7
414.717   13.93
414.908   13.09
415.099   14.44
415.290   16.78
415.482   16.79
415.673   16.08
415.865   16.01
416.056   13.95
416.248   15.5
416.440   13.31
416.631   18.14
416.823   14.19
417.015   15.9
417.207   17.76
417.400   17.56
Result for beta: -0.15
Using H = 0.054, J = 0.062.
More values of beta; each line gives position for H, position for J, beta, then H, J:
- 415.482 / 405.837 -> 0.11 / 0.060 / 0.054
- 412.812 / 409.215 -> 0.01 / 0.061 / 0.060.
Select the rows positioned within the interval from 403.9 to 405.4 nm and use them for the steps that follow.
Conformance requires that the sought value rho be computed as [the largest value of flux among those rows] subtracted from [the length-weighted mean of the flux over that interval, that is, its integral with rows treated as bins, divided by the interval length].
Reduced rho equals -5.4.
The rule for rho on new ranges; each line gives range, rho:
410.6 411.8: -3.0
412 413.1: -1.5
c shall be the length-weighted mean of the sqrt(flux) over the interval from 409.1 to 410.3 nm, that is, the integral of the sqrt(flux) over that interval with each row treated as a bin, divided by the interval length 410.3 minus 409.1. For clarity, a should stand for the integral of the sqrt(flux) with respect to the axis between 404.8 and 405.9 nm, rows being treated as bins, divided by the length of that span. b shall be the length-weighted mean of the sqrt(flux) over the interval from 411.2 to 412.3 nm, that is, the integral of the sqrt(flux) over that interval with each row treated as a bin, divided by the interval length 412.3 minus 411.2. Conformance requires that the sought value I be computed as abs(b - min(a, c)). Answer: 0.084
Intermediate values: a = 4.09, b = 4.00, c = 3.92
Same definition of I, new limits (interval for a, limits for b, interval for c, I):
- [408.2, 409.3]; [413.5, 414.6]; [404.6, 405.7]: 0.043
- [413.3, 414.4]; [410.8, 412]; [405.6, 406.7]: 0.016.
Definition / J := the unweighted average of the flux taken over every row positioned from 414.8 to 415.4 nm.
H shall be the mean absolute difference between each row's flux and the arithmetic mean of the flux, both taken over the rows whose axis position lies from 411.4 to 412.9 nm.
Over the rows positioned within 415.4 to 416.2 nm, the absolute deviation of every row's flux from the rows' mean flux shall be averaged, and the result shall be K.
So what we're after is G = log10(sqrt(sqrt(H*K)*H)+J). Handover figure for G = 1.202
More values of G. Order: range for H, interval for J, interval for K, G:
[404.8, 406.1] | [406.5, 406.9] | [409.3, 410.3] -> 1.233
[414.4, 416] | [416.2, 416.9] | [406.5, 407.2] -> 1.220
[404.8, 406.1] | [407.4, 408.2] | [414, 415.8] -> 1.255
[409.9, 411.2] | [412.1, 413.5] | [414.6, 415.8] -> 1.236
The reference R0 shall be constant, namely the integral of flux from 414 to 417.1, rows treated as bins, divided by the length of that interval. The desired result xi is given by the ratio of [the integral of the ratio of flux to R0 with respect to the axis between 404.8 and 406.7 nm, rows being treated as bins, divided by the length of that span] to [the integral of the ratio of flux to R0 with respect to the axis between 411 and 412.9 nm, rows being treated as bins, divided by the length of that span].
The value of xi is 0.98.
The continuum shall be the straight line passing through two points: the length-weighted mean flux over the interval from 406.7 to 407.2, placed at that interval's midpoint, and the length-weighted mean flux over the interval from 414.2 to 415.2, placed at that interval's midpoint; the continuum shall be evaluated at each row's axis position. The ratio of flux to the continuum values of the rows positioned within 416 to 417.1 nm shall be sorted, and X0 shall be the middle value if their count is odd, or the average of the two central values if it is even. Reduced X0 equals 1.04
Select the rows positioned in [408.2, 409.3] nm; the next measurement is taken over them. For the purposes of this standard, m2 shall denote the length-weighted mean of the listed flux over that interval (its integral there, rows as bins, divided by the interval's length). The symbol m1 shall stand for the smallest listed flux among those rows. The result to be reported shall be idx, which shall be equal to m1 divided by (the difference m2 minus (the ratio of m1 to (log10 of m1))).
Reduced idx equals 3.23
